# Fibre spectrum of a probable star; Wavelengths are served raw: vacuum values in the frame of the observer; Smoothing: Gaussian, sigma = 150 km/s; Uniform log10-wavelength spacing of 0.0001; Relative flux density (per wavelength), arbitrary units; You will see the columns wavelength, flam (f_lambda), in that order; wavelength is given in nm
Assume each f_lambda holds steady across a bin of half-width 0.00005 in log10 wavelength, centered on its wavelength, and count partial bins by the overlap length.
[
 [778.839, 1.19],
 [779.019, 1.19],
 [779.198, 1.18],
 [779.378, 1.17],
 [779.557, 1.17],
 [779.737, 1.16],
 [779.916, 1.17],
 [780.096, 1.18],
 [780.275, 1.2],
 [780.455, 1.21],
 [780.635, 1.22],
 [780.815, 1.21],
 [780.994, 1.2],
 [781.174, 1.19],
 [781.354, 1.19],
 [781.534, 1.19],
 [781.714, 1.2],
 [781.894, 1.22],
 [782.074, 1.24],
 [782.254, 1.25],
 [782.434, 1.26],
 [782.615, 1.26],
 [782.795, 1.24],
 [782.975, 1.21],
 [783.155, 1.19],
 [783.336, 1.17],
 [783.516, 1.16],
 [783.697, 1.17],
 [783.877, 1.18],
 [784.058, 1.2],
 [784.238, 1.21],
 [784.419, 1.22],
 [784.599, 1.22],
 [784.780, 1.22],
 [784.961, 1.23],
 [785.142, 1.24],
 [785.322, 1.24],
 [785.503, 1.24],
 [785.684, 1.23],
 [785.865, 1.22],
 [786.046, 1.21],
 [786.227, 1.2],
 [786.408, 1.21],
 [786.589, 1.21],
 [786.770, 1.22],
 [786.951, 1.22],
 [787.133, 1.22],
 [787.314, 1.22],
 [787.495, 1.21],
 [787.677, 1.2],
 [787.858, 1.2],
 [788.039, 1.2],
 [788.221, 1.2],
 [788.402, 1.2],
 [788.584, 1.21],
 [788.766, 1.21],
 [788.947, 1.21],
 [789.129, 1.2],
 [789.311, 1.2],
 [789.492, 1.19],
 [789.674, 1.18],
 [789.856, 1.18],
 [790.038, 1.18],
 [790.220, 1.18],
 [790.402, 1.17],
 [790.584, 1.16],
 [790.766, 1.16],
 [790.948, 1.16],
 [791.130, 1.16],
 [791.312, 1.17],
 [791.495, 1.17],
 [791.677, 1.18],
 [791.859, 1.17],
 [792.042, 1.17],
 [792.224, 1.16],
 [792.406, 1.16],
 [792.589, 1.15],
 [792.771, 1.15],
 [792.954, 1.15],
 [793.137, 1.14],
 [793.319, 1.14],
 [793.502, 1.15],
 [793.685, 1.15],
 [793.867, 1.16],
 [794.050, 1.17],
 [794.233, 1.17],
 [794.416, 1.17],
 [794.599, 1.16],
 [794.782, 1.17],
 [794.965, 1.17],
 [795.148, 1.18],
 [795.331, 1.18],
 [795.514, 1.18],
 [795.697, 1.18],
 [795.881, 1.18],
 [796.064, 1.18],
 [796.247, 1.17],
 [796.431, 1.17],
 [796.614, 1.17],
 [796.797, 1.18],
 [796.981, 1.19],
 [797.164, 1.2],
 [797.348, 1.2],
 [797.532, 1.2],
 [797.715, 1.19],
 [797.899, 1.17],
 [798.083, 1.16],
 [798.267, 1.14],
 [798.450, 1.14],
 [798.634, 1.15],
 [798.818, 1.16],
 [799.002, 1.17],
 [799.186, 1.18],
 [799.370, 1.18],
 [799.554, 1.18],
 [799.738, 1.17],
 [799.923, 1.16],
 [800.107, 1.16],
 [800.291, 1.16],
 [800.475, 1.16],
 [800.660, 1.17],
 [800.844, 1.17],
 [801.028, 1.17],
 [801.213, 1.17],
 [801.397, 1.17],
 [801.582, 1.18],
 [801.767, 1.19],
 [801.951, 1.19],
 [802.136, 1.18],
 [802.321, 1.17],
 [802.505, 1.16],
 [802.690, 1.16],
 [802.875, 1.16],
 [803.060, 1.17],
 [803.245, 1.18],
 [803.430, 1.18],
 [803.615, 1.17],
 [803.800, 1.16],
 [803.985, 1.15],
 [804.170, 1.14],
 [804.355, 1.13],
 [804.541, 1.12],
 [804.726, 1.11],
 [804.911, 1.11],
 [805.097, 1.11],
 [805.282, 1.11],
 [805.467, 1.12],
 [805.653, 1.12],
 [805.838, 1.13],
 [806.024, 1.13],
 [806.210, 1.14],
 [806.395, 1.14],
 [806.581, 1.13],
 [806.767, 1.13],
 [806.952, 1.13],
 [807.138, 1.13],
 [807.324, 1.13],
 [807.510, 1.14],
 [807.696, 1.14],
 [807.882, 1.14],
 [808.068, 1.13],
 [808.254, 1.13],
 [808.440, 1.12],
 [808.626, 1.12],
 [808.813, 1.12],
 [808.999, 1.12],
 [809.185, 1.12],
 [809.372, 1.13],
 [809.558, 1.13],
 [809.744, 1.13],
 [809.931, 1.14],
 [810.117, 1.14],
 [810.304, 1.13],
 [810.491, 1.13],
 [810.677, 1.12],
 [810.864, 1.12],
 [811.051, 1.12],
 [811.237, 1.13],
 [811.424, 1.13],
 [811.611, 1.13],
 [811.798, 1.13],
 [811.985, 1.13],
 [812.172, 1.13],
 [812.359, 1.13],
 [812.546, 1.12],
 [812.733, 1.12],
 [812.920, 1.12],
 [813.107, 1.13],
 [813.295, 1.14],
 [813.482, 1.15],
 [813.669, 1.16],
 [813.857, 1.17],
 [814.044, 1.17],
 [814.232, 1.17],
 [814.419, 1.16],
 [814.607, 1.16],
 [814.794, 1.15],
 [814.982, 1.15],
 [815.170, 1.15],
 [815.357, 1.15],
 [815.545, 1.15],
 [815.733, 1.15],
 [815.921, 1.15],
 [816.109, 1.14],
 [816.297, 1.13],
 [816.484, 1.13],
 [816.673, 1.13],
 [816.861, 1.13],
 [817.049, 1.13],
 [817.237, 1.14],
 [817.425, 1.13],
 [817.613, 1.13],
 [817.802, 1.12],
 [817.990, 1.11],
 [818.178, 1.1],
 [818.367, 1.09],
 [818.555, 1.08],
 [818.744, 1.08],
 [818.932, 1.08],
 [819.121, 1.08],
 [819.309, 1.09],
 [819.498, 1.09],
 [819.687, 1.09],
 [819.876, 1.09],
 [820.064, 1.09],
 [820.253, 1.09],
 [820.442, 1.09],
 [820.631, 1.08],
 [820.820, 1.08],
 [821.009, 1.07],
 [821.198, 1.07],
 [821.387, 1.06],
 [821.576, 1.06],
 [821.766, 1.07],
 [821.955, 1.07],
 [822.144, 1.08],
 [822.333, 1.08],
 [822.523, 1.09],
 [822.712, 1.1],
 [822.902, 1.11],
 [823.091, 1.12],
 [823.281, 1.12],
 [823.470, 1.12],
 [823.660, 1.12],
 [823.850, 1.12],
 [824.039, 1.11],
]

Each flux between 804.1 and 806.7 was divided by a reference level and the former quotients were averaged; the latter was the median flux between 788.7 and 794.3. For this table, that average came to 0.96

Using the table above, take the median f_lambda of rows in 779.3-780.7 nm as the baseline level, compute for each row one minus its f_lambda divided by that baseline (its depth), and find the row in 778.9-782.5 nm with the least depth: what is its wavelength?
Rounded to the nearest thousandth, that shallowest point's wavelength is 782.434 nm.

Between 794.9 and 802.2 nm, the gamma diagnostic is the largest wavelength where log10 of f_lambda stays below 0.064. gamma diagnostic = 798.634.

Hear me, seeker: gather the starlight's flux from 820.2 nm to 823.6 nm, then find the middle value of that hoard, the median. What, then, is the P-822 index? 1.08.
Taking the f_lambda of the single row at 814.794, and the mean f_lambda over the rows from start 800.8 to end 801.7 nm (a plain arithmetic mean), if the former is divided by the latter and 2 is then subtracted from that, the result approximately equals -1.02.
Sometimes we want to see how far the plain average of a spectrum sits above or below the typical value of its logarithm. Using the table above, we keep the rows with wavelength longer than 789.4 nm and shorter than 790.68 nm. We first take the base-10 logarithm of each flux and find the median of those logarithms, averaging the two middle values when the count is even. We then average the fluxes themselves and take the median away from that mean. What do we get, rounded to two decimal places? 1.11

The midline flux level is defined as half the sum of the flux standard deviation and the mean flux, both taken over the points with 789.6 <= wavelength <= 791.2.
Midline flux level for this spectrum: 0.590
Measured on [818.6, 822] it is 0.545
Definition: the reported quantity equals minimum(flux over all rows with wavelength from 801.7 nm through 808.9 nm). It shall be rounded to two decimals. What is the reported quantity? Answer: 1.11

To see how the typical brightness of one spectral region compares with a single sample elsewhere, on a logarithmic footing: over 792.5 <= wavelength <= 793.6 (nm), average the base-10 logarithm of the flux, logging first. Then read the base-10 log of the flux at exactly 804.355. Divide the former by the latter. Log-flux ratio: 1.1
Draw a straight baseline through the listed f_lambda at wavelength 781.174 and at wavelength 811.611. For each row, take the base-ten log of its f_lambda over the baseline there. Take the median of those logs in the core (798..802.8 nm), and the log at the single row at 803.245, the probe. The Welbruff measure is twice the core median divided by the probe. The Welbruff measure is 1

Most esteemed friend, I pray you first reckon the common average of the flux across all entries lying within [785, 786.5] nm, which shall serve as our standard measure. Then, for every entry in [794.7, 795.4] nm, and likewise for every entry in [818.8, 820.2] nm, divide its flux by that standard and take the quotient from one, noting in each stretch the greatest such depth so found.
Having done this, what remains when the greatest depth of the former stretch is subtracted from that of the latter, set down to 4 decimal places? 0.0735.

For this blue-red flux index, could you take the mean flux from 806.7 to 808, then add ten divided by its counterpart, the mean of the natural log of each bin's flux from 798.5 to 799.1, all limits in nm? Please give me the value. 69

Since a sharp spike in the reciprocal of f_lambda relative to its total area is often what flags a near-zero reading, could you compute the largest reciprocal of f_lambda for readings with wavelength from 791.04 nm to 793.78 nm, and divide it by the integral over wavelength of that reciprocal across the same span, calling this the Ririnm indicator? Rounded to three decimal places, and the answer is 0.371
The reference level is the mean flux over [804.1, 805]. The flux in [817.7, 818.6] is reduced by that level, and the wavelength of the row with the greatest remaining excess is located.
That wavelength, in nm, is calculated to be 817.802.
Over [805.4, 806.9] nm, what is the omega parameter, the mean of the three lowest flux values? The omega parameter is 1.12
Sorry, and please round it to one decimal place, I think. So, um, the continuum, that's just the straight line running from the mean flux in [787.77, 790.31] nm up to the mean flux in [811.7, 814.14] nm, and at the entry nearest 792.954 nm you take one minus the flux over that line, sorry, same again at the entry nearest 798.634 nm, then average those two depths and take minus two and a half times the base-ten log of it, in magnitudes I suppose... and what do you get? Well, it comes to 4.0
